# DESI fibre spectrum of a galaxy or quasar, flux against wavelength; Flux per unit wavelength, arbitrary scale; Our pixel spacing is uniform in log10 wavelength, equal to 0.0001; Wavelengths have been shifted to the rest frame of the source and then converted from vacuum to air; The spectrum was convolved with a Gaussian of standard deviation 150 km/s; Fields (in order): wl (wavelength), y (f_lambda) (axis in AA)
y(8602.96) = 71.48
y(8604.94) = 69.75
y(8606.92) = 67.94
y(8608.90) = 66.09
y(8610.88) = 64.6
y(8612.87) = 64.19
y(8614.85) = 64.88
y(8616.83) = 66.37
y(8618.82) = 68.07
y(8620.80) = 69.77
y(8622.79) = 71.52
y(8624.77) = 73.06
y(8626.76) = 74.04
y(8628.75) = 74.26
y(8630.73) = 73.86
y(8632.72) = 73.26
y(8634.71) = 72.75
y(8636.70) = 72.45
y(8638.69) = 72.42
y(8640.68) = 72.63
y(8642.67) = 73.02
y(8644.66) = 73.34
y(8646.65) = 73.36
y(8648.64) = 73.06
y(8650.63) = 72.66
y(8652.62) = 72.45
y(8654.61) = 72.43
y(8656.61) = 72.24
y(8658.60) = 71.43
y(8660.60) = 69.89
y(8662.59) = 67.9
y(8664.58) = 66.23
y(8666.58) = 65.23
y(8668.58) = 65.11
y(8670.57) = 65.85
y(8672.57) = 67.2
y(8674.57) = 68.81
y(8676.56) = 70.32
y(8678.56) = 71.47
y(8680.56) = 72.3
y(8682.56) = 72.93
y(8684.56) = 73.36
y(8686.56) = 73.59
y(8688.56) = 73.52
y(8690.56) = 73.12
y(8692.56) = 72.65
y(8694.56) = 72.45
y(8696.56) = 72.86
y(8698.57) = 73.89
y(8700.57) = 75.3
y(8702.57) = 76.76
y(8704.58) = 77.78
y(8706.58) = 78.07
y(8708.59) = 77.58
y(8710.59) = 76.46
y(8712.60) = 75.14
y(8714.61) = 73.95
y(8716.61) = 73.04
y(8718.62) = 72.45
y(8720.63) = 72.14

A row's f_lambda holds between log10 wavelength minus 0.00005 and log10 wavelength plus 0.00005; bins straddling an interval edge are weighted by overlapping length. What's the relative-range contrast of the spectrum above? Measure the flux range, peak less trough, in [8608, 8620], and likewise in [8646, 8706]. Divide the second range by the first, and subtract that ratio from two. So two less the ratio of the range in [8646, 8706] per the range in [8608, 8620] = -1.27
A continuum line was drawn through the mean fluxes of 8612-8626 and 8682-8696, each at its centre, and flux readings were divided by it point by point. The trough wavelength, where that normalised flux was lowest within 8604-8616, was 8612.87 AA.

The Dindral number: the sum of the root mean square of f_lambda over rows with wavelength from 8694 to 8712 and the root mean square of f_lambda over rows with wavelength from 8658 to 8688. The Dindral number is 145.2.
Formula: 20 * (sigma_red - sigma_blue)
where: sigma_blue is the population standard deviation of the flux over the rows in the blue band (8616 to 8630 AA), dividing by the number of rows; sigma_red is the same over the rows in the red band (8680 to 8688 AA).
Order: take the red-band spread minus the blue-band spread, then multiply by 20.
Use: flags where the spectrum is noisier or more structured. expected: -47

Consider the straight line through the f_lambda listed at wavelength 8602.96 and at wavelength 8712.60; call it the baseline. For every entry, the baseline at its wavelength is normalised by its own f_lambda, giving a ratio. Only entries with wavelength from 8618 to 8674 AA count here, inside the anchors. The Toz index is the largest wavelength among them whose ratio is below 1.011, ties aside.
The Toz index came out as 8654.61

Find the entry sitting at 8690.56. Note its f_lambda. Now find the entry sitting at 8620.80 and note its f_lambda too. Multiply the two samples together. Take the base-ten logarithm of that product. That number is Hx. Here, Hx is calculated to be 3.71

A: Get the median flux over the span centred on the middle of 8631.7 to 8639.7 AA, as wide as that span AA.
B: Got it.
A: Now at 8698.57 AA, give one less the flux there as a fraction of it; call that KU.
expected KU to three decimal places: -0.018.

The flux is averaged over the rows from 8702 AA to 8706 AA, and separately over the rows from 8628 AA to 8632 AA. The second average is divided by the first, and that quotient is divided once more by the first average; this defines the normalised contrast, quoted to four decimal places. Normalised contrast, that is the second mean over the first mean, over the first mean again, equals 0.0124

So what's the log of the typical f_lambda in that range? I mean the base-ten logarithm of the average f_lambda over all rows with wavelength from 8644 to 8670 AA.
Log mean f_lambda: 1.85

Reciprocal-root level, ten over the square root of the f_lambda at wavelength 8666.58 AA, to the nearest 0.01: 1.24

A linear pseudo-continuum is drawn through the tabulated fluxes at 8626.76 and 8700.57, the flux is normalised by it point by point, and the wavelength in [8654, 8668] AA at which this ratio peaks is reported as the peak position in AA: 8654.61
